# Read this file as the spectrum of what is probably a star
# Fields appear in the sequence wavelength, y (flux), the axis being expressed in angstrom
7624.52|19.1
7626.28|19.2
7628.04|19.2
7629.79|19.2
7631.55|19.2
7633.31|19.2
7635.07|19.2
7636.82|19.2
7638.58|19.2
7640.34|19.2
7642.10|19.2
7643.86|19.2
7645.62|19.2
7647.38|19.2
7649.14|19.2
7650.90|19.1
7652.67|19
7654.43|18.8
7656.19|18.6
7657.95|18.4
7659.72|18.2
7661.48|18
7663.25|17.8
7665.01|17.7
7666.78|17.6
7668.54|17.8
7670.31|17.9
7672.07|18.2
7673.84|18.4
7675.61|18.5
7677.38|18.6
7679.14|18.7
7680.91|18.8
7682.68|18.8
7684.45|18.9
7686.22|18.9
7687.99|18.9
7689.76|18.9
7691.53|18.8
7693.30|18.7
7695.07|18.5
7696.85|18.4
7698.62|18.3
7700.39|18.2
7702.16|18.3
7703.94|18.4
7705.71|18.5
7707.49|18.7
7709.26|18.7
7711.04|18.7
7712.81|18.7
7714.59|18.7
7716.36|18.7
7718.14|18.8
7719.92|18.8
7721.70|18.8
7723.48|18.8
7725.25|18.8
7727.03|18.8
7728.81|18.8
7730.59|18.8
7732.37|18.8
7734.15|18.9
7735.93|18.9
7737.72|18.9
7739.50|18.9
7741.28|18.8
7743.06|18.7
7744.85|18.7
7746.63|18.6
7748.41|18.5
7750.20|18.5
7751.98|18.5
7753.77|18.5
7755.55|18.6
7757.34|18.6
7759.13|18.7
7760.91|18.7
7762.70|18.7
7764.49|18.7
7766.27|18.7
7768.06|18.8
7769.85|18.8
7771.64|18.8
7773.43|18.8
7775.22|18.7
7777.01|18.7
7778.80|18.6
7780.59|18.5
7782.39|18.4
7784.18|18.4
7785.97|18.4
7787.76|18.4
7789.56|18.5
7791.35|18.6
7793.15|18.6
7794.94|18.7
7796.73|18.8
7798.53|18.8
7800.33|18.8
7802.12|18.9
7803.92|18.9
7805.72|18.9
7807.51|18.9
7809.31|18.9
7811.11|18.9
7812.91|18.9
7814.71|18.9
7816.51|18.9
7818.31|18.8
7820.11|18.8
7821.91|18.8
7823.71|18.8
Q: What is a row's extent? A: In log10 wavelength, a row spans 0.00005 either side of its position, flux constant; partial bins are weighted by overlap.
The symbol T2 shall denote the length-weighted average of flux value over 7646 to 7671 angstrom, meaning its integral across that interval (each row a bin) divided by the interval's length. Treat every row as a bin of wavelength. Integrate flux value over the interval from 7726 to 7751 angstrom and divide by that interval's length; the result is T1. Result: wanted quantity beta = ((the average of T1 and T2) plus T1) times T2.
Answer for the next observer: 687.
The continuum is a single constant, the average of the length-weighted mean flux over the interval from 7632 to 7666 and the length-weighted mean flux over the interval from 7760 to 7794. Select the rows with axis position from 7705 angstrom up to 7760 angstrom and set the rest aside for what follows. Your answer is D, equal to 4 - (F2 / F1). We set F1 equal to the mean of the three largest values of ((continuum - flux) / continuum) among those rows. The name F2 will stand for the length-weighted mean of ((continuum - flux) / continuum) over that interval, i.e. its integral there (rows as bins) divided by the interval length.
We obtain 3.99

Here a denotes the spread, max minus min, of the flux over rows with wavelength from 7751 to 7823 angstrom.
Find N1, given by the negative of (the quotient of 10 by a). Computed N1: -20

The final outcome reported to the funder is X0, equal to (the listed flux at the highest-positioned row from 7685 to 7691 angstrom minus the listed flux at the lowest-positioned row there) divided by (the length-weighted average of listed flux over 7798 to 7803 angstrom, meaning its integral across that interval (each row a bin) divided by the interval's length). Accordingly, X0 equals 0.000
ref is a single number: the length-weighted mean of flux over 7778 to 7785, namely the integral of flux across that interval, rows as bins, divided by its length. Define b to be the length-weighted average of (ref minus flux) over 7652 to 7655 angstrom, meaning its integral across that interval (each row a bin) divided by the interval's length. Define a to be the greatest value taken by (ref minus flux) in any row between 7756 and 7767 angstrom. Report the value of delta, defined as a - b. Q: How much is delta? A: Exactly 0.30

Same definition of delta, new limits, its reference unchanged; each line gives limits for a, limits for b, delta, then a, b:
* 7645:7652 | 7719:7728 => -0.30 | -0.64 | -0.34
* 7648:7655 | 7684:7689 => 0.10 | -0.34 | -0.44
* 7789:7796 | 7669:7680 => -0.14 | -0.04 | 0.10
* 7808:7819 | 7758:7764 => -0.10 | -0.34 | -0.23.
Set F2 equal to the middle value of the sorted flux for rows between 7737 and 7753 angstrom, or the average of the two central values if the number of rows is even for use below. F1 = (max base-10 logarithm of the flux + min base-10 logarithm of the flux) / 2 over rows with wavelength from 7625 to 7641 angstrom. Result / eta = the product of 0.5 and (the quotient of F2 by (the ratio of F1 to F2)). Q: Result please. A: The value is 136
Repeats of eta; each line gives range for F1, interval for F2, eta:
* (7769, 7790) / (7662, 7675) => 125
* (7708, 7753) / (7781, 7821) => 139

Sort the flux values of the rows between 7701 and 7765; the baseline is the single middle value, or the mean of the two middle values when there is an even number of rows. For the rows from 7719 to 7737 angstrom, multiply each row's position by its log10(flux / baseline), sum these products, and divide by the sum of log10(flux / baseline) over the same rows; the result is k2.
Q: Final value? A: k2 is 7729.1 angstrom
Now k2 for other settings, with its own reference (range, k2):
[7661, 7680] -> 7667.3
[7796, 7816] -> 7806.8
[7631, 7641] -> 7635.9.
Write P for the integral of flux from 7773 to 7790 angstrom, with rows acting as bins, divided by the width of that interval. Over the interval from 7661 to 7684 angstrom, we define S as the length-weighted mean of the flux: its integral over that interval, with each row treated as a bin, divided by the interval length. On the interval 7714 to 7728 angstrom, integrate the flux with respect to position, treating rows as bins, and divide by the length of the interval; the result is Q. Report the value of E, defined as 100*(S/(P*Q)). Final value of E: 5.24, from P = 18.5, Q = 18.8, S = 18.2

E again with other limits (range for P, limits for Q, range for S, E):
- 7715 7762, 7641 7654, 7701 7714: 5.18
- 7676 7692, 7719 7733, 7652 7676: 5.15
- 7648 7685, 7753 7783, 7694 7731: 5.41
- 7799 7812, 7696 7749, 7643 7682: 5.24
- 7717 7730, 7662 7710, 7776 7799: 5.36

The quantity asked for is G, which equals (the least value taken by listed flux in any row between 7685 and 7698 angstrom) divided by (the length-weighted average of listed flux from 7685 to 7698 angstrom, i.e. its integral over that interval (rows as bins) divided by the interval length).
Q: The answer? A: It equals 0.983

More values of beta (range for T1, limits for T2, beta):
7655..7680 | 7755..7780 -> 685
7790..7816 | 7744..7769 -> 700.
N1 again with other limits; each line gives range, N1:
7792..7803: -33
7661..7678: -10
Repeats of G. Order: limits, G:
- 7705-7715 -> 0.991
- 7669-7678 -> 0.979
